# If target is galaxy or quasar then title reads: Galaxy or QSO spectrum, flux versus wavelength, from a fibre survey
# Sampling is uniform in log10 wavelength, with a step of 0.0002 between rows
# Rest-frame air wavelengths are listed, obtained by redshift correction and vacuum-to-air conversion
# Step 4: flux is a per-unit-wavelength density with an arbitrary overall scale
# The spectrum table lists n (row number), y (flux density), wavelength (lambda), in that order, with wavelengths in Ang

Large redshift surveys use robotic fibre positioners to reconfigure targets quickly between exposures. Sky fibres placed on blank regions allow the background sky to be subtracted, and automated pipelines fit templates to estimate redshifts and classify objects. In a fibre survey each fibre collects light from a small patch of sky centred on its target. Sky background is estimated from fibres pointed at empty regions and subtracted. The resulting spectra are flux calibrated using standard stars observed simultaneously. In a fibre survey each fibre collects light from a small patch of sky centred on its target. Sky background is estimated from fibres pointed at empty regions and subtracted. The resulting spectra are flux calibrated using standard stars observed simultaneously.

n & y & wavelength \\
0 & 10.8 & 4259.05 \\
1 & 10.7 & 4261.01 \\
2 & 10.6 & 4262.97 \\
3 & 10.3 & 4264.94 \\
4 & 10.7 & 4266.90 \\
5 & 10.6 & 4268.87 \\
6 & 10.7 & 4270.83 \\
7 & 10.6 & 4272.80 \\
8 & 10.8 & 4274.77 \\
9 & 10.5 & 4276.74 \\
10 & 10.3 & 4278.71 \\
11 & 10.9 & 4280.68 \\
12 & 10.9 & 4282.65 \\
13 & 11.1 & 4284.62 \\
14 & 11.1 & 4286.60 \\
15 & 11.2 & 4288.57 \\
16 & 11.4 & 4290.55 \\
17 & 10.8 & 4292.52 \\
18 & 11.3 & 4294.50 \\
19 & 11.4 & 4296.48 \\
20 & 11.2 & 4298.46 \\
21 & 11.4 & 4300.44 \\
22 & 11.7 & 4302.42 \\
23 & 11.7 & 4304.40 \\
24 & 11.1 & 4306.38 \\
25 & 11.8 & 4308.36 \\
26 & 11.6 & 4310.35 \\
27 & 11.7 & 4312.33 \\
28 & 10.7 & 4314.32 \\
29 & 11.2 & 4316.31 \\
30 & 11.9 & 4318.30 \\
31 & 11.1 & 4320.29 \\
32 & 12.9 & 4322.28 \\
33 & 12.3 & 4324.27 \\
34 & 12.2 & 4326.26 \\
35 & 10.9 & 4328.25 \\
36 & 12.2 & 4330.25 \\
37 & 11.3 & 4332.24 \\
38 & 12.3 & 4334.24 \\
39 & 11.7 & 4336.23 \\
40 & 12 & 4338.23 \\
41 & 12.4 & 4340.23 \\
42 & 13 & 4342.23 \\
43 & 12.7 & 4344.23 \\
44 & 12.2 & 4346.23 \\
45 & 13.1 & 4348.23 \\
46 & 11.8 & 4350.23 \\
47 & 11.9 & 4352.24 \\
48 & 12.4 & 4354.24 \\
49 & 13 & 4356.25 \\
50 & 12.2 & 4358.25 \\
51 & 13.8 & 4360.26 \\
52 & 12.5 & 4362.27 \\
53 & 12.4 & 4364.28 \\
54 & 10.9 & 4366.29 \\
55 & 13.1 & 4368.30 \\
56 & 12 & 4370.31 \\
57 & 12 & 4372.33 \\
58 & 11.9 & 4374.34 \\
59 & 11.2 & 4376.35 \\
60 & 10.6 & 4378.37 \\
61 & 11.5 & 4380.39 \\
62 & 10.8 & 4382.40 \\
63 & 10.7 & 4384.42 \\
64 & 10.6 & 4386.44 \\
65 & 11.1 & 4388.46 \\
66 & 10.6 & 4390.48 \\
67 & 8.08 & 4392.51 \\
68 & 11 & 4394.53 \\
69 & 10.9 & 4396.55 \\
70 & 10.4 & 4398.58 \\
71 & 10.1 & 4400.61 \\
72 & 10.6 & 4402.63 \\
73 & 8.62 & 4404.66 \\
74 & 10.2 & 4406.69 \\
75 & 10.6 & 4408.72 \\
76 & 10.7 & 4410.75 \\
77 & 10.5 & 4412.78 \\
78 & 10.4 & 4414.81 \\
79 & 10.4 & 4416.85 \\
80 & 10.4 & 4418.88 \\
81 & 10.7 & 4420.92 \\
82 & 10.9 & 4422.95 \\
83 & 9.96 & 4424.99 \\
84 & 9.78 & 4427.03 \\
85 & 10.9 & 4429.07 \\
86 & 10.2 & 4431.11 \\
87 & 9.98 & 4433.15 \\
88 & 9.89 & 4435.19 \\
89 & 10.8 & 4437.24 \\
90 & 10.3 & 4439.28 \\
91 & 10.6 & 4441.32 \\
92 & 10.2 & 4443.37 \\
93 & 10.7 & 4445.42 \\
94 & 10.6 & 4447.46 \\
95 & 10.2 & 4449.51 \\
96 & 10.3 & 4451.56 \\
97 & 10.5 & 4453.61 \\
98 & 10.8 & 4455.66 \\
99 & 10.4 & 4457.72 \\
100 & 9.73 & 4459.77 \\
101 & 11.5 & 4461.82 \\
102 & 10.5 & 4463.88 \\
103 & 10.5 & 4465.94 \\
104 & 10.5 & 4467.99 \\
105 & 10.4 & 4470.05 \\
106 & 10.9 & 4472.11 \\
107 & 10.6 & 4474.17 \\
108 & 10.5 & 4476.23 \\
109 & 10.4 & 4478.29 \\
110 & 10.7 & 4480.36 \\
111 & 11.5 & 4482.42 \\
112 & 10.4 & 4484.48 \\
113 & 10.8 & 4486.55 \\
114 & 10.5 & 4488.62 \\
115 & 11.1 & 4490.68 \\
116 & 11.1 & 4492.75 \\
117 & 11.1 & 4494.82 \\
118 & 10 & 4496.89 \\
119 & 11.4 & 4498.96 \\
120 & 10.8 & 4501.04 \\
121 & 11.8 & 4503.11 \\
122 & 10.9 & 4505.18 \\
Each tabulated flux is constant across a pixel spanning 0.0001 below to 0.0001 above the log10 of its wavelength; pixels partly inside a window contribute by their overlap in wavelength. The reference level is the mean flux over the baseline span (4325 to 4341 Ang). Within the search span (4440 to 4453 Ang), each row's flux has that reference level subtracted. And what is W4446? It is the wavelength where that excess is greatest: 4445.42 Ang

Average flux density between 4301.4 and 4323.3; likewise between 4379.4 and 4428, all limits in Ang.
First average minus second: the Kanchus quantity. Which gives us 1.2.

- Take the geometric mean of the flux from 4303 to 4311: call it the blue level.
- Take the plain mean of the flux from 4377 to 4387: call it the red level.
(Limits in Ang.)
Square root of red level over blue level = 0.97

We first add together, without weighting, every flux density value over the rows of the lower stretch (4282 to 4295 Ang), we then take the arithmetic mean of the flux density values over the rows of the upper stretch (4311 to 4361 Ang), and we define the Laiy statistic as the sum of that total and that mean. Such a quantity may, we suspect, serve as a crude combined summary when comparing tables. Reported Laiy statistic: 90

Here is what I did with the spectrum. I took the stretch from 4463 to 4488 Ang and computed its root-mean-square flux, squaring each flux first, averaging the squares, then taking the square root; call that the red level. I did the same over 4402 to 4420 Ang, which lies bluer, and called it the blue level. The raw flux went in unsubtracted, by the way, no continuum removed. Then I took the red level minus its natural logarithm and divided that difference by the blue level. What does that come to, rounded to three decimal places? 0.805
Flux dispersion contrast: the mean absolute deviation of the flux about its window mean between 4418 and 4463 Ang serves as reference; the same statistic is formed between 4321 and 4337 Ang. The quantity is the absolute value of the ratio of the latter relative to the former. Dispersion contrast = 1.5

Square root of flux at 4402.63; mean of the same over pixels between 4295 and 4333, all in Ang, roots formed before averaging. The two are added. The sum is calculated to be 6.66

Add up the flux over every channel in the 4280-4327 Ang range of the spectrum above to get 275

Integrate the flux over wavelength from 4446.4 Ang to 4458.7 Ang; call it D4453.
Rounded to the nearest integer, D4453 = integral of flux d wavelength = 129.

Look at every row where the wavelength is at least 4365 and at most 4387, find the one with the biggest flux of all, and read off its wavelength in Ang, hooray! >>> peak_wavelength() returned 4368.30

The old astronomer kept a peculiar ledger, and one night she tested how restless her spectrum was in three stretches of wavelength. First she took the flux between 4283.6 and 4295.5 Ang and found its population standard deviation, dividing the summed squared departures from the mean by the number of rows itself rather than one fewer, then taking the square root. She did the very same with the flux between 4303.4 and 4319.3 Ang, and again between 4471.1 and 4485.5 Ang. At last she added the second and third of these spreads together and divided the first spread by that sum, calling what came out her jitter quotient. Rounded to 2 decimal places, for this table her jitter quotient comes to 0.25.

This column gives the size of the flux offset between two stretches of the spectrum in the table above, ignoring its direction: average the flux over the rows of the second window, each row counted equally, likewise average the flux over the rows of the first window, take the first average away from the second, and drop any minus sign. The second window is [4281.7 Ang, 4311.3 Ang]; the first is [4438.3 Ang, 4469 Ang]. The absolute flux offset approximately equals 0.82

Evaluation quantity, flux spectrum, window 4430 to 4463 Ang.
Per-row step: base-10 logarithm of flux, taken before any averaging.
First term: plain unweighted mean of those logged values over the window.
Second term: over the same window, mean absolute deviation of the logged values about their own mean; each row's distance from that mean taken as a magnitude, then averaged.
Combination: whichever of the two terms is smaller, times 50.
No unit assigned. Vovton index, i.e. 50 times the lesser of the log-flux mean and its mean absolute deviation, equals 0.66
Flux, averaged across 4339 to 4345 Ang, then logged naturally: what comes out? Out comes 2.54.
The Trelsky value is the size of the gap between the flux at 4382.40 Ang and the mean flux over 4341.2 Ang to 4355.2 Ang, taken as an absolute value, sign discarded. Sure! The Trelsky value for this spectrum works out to 1.6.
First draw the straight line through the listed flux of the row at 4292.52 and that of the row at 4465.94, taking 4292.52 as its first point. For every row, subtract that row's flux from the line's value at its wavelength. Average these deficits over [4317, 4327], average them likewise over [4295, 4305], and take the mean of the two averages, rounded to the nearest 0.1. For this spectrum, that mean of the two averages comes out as -1.0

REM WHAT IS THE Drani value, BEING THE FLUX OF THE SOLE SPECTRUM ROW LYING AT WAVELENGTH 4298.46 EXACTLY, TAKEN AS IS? 11.2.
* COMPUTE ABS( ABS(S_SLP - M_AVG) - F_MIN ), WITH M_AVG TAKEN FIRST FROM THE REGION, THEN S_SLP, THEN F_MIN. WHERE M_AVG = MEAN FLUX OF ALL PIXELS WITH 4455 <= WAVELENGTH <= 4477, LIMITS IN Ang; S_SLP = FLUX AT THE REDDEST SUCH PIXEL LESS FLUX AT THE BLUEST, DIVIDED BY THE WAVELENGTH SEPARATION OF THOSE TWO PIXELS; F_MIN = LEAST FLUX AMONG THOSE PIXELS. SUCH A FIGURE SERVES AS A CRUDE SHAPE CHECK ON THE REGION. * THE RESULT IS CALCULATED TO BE 0.86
